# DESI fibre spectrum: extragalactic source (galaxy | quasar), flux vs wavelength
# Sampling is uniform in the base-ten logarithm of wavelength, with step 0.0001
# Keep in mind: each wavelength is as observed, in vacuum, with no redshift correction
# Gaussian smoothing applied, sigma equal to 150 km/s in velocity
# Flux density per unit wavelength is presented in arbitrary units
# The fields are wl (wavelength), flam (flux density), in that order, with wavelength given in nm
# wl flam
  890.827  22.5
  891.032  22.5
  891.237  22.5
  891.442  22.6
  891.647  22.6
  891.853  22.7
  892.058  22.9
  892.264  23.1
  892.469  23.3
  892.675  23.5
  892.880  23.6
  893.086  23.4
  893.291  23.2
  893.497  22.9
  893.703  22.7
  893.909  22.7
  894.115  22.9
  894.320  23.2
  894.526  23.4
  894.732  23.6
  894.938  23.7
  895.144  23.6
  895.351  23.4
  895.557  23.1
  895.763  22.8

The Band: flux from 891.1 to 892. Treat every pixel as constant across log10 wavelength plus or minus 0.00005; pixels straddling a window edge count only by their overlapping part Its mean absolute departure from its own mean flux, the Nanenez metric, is 0.050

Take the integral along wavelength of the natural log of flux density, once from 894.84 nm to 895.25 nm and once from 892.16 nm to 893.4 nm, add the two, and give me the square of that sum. 27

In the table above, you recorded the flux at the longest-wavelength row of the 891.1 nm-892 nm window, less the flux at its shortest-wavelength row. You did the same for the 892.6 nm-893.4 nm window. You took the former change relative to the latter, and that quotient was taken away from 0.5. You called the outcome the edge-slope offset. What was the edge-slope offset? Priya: 1.2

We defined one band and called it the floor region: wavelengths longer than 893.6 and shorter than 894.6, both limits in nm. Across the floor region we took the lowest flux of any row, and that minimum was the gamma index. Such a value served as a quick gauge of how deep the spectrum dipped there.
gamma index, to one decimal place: 22.7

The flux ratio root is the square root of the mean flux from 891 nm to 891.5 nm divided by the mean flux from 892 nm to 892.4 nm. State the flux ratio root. 0.99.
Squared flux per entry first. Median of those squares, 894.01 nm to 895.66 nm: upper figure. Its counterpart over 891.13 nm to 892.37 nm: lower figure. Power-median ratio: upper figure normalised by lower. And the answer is 1.07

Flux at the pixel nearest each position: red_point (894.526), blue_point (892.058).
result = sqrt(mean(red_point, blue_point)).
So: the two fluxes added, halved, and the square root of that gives 4.811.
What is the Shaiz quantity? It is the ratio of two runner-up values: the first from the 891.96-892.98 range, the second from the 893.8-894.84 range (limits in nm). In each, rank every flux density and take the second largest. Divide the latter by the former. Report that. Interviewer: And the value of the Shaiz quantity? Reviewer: 1.00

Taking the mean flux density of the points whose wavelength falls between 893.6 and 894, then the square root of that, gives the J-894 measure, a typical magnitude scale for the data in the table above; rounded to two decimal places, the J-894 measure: 4.76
